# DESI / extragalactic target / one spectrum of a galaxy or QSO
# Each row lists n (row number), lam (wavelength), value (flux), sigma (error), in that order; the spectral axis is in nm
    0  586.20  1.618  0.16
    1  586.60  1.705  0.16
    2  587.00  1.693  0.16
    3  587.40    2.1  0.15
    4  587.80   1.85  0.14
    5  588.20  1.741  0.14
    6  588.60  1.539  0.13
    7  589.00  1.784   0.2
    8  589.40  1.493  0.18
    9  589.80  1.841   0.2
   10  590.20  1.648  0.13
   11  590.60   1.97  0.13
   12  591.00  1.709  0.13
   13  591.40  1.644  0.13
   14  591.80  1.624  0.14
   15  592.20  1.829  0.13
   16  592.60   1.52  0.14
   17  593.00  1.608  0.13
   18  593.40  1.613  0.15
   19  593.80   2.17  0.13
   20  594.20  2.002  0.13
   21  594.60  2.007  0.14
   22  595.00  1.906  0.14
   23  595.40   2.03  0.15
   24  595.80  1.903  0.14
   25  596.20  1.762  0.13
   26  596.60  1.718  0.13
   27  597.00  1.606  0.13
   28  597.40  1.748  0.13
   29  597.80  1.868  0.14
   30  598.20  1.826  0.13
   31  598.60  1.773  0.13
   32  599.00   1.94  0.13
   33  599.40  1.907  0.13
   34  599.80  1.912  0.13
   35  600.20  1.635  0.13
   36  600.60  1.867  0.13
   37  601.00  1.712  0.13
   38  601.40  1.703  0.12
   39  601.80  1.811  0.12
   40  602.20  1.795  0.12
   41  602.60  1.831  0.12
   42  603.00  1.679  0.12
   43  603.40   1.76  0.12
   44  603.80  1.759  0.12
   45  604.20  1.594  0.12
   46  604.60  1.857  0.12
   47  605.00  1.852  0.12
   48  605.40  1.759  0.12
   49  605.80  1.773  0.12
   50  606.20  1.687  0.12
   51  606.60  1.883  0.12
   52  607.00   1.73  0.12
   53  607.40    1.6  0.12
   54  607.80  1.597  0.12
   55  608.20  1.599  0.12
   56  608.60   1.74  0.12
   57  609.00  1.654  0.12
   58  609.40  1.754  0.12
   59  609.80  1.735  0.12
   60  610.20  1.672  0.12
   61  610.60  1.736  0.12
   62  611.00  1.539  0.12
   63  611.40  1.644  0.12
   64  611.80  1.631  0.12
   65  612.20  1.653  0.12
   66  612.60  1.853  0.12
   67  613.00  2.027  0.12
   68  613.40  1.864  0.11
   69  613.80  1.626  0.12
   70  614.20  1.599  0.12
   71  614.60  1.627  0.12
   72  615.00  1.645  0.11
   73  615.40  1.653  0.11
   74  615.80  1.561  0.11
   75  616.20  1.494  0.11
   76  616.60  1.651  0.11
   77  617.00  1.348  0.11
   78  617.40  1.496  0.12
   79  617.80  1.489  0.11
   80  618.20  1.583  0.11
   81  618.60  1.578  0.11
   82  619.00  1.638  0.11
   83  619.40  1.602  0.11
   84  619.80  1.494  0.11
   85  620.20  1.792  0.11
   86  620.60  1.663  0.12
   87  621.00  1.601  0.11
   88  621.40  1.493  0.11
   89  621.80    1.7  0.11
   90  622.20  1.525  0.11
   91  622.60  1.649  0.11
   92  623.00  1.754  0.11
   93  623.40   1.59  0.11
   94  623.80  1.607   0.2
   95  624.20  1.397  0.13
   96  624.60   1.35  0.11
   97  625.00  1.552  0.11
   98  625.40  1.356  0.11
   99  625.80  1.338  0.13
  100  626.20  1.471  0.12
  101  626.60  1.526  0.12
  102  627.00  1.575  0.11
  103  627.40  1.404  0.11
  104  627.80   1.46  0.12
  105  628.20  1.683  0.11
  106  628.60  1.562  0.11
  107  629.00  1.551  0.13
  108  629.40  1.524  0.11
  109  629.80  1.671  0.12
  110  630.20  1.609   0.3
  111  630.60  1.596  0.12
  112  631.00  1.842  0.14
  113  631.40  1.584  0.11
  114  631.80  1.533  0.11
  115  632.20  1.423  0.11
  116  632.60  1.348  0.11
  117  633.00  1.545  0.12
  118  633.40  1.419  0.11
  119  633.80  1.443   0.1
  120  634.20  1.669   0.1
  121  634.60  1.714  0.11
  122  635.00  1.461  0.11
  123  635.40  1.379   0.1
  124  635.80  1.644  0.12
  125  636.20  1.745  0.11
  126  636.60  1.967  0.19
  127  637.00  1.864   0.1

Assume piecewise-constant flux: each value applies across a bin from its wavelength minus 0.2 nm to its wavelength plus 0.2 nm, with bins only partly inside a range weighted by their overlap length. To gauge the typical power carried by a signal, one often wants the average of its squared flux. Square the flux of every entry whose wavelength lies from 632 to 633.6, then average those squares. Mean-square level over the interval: 2.1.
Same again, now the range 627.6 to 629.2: 2.5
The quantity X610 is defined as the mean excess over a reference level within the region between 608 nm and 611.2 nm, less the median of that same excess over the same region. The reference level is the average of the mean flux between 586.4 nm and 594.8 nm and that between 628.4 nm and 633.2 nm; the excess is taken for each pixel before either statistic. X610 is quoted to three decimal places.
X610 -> -0.025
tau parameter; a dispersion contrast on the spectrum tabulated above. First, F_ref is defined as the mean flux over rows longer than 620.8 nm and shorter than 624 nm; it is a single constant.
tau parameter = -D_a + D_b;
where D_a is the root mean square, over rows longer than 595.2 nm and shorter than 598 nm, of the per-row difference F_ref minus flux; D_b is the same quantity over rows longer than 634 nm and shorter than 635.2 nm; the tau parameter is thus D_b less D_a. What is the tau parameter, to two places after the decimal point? -0.12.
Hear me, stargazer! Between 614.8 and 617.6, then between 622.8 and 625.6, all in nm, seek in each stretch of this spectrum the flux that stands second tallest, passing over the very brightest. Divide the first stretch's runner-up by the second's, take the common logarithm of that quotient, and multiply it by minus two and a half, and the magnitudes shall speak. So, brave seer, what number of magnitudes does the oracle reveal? -0.029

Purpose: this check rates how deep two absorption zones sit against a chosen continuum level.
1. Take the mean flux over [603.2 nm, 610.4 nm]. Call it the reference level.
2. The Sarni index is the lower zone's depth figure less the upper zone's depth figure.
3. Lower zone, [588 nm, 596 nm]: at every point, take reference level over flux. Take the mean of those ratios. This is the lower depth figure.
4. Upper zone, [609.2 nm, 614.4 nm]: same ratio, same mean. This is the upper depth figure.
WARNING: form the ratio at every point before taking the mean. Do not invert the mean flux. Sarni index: -0.029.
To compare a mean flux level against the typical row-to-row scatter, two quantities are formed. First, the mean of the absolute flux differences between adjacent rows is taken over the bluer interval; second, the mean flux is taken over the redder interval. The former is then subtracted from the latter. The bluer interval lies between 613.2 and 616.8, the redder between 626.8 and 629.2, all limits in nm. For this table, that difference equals 1.46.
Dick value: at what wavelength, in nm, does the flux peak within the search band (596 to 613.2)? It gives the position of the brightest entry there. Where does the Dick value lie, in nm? 613.00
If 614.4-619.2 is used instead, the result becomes 615.40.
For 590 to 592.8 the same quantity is 590.60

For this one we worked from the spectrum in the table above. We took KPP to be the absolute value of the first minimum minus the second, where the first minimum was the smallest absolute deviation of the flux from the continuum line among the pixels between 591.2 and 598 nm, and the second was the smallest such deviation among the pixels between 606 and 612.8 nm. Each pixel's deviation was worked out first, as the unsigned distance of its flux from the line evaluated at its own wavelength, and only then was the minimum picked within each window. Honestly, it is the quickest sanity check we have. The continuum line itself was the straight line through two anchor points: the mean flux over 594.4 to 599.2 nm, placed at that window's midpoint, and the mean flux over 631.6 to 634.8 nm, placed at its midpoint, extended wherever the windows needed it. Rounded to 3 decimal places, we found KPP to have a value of 0.030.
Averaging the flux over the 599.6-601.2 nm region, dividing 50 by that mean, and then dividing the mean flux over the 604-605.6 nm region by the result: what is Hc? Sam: 0.063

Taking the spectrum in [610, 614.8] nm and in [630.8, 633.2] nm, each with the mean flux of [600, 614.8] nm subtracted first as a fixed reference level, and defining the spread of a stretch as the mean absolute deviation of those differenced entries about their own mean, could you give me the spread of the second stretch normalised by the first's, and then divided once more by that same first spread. 9.3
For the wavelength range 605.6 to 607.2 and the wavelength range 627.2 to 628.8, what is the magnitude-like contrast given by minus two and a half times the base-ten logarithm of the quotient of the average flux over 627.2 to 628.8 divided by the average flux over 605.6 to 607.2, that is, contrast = 0.16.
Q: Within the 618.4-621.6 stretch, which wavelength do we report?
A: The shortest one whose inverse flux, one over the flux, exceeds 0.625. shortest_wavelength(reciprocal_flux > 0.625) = 618.60 nm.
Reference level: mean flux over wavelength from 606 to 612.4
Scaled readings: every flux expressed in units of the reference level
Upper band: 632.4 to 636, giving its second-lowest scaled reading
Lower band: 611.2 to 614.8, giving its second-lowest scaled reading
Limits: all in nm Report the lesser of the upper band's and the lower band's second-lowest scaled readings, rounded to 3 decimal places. 0.822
